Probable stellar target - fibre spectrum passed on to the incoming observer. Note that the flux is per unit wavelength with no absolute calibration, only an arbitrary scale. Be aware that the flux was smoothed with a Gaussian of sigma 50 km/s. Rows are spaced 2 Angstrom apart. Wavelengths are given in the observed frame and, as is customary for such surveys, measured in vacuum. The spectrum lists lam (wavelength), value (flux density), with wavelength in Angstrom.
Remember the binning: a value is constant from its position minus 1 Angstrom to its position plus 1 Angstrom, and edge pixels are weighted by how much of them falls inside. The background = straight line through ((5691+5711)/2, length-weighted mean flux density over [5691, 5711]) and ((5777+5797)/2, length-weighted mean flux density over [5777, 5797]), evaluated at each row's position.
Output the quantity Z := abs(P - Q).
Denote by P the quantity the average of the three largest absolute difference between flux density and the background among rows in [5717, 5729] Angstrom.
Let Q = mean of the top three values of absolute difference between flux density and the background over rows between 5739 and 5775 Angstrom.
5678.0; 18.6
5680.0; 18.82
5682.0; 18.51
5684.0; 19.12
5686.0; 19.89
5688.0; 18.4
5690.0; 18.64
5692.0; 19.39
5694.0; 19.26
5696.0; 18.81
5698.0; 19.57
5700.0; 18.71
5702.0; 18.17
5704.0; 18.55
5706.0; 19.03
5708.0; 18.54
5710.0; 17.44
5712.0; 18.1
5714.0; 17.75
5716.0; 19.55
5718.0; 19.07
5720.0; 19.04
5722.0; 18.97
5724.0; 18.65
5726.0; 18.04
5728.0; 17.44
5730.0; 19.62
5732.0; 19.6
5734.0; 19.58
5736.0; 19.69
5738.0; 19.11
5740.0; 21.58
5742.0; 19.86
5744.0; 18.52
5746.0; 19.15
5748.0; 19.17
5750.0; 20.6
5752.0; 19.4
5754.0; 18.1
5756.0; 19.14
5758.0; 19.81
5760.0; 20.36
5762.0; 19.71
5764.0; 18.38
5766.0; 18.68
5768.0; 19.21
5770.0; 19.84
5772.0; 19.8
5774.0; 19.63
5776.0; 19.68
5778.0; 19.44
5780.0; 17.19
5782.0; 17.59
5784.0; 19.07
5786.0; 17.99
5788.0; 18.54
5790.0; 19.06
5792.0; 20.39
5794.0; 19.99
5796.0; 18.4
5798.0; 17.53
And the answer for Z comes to 1.3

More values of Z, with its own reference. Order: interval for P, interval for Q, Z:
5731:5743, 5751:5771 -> 0.4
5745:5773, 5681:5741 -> 0.3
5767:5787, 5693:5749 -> 0.5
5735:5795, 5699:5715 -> 1.1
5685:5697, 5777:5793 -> 0.7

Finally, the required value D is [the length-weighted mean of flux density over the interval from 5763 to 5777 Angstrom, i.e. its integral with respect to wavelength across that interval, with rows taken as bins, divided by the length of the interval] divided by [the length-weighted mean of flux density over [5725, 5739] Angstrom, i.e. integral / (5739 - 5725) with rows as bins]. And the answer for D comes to 1.02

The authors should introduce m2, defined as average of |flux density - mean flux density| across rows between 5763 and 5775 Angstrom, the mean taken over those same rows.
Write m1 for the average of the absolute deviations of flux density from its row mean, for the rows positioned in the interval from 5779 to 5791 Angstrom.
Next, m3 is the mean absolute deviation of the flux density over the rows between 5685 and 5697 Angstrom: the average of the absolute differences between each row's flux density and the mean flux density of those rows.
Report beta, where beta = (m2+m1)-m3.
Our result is 0.7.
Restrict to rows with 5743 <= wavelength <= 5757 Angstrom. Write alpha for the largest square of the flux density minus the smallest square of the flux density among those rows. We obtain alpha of 97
